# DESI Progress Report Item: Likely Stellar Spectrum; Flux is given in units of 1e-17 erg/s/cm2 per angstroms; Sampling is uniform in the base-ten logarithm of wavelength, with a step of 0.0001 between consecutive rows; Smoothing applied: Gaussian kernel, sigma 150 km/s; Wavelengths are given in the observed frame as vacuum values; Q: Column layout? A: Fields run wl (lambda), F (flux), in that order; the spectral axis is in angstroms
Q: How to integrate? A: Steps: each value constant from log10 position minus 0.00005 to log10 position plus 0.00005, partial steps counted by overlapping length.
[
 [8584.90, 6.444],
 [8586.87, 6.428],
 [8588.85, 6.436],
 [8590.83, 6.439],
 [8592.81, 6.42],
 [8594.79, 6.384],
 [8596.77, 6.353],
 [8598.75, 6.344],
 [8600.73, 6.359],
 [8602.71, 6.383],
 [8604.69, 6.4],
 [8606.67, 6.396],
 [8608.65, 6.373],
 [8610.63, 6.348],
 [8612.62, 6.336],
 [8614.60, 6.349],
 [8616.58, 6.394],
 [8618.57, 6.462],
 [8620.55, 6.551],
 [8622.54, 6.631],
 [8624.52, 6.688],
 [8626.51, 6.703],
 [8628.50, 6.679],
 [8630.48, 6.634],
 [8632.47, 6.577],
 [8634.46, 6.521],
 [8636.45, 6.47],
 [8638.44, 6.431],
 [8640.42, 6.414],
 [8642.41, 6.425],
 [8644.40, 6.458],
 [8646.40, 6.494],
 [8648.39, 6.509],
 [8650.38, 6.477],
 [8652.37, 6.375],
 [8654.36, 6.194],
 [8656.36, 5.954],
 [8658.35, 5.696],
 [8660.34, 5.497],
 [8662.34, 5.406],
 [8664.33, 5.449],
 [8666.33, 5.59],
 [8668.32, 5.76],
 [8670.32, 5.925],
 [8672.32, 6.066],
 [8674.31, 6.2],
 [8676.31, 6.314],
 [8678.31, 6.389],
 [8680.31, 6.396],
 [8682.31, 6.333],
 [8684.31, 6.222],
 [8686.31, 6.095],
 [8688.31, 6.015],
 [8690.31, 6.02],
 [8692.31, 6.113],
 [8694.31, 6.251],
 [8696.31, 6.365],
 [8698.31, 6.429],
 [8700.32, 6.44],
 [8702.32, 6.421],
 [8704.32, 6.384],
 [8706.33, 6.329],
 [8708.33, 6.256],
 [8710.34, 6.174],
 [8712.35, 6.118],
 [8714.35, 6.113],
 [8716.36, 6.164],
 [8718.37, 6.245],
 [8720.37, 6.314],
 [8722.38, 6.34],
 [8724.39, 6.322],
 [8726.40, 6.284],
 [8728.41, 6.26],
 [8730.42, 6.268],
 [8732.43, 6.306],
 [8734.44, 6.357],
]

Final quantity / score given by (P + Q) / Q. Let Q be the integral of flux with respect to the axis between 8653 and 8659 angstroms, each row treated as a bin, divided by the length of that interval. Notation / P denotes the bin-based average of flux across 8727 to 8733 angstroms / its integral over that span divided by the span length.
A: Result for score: 2.05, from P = 6.28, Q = 5.99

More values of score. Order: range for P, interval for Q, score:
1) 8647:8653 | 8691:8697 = 2.04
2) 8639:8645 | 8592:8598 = 2.01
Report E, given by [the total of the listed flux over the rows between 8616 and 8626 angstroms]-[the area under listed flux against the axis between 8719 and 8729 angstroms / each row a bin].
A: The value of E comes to -30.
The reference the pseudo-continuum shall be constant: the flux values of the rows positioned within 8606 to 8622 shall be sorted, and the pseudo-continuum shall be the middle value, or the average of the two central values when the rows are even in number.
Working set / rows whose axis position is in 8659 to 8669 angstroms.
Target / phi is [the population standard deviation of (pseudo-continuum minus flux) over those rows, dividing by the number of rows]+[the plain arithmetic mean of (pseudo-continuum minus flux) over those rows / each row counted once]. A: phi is 0.97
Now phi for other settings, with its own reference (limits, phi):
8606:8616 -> 0.04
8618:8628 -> -0.13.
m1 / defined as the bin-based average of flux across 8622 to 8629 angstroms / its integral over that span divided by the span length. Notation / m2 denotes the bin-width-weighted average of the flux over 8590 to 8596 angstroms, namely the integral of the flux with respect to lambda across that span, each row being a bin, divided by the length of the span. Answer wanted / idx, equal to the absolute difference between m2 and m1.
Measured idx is 0.27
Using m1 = 6.68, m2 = 6.41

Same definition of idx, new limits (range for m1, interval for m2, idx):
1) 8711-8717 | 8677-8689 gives 0.12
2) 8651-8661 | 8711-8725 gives 0.25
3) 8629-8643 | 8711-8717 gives 0.38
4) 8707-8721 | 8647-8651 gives 0.30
